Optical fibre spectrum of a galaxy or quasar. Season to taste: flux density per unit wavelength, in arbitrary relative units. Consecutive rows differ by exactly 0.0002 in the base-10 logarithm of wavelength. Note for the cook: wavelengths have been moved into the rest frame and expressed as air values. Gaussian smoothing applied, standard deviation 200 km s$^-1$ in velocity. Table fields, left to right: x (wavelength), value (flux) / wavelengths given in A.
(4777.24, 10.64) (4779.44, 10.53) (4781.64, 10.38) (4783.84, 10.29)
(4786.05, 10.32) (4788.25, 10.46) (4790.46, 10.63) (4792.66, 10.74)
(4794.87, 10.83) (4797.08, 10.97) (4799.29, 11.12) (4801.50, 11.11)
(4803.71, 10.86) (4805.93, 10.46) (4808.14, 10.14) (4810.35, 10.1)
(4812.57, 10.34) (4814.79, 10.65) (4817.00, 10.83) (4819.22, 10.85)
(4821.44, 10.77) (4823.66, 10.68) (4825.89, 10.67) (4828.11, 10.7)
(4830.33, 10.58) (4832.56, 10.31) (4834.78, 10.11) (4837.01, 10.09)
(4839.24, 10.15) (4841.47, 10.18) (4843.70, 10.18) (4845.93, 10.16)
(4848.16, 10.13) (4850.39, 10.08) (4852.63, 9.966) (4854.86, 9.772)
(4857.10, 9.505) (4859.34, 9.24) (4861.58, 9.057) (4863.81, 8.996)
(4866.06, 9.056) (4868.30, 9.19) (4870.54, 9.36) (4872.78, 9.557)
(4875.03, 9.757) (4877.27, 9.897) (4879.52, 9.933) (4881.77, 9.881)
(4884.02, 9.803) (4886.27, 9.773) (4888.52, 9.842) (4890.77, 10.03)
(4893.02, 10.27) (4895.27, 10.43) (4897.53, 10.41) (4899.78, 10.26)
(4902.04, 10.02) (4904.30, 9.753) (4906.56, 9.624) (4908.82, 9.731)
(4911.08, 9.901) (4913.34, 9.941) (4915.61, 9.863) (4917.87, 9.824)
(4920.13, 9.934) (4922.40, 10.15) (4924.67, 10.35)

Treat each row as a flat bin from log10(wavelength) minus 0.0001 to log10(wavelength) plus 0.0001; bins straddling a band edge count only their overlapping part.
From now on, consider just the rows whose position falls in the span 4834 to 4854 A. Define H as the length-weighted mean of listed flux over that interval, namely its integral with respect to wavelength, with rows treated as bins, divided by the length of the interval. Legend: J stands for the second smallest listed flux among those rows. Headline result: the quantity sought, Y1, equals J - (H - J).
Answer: 10.0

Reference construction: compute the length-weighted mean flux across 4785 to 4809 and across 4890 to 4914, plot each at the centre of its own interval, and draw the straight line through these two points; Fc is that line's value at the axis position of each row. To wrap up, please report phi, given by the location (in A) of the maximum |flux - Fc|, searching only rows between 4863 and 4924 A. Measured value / 4863.81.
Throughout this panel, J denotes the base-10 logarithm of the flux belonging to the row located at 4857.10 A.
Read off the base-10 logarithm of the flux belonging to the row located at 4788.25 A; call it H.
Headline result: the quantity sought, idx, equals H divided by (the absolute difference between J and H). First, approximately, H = 1.020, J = 0.98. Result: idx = 25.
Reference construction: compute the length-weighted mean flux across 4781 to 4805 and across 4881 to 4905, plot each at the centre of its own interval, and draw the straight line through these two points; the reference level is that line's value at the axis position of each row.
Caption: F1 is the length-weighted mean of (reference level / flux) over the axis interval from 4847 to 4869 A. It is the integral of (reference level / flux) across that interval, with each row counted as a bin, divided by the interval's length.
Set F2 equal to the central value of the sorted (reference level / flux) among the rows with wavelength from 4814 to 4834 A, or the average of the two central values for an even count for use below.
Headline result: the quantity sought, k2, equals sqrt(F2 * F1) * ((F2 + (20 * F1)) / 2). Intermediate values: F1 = 1.08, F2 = 0.98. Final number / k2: 11.7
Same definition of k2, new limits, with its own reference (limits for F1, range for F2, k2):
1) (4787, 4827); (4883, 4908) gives 10.4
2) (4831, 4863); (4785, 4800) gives 11.2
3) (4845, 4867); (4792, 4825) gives 11.6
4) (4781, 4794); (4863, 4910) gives 11.0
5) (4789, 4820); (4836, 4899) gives 10.6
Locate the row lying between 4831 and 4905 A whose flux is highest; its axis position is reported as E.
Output 4895.27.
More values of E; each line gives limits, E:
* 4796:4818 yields 4799.29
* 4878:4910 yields 4895.27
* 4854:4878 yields 4877.27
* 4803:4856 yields 4803.71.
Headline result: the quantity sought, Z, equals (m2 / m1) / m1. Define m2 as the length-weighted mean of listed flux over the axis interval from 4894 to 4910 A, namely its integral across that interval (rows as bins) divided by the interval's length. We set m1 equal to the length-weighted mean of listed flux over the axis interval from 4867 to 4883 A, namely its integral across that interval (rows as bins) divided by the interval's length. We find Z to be 0.108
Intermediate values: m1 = 9.6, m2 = 10.0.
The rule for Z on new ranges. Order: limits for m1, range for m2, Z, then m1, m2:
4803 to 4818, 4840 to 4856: 0.092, 10.5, 10.1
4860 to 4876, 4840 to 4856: 0.117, 9.3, 10.1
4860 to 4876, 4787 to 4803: 0.126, 9.3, 10.8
